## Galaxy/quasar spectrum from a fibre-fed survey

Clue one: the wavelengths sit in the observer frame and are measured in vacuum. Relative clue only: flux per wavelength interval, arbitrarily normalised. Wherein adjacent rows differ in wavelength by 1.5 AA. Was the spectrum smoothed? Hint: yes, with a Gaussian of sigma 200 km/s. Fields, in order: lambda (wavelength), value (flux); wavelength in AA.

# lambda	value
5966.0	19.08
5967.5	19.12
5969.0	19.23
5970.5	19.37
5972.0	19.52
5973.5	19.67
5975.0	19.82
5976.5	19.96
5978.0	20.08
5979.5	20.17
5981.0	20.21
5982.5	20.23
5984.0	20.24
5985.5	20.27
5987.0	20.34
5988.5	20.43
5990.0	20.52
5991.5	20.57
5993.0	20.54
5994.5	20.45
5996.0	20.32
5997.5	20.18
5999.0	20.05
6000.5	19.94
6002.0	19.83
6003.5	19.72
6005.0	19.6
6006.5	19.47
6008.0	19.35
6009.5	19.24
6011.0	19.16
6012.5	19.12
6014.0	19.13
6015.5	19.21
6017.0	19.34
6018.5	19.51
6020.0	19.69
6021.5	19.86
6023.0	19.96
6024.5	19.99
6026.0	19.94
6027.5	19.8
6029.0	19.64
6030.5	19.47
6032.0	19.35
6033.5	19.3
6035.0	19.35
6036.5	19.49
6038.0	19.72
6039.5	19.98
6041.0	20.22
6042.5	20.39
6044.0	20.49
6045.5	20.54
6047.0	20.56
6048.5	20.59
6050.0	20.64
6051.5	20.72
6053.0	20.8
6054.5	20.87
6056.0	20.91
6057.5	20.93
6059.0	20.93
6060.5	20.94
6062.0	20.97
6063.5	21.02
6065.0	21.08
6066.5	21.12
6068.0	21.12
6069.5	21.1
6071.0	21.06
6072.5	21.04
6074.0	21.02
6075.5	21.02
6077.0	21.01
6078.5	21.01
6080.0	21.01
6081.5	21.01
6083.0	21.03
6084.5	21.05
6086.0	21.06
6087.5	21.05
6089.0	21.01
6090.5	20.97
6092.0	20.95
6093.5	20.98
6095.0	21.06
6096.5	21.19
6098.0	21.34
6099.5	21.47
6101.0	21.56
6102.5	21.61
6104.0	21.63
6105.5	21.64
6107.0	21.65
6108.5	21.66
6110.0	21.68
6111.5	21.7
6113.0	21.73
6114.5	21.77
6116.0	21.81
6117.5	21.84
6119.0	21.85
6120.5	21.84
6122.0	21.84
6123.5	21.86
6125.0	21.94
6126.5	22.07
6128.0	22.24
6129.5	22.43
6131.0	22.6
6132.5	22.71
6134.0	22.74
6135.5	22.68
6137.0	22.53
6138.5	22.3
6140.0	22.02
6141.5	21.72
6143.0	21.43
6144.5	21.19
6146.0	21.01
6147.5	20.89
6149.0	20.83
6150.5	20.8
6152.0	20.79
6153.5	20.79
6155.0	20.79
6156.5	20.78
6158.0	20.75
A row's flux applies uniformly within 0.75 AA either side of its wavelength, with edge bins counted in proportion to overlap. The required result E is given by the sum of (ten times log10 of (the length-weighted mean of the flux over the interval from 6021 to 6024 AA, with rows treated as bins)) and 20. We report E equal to 33.0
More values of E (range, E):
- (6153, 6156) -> 33.2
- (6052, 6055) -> 33.2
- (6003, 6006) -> 32.9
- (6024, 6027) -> 33.0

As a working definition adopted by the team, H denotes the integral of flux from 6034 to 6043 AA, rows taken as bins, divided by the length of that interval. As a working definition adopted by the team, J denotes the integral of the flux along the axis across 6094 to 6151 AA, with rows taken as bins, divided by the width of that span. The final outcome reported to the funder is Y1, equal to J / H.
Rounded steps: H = 19.8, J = 21.8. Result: 1.10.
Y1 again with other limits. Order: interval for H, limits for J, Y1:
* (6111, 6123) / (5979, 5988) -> 0.93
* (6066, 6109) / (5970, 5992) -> 0.95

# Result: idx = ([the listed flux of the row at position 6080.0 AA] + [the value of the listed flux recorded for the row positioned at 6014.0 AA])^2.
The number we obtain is 1611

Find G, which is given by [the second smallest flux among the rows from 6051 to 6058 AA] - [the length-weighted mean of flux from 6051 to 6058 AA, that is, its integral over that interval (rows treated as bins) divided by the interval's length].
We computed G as -0.05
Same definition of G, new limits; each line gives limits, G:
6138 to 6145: -0.30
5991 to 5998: -0.09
